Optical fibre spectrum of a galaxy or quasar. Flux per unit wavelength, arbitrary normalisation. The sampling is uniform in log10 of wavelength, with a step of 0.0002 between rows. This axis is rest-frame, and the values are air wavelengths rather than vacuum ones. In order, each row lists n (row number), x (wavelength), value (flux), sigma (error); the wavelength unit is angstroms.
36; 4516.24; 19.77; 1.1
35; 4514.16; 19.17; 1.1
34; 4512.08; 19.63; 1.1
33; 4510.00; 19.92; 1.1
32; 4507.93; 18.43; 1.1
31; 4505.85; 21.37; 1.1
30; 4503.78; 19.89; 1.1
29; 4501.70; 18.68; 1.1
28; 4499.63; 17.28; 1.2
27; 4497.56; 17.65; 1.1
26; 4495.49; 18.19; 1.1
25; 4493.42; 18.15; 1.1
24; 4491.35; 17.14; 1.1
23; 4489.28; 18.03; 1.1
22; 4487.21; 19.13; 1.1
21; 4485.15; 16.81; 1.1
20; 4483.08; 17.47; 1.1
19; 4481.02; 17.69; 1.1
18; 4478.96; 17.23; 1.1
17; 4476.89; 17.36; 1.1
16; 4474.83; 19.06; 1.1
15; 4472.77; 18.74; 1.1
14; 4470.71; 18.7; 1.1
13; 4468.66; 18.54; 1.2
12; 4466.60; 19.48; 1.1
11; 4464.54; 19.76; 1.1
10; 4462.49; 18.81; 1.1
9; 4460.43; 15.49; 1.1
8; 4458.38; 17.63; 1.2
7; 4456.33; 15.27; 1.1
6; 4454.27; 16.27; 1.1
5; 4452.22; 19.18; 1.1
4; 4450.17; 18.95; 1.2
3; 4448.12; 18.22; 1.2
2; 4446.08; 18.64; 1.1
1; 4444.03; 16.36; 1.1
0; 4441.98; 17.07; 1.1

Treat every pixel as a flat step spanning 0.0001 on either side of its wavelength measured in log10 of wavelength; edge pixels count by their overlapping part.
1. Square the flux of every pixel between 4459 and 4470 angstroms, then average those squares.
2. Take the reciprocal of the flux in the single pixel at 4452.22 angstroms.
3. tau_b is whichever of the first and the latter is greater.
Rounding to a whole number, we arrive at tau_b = 341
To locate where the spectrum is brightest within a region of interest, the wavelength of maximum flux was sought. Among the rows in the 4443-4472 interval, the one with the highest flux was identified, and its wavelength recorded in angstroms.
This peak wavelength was 4464.54 angstroms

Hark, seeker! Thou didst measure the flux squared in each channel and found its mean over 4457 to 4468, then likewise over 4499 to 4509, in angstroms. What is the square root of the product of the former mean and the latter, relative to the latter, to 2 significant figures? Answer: 0.95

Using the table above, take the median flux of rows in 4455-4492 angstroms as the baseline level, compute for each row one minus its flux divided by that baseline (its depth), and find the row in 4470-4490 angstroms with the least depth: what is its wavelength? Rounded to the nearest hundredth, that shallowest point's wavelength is 4487.21 angstroms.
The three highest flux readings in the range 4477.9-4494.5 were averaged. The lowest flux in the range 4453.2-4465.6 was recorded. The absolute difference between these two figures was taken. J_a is 3.17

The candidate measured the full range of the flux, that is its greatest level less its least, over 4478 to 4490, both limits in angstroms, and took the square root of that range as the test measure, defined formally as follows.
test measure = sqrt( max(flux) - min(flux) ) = 1.5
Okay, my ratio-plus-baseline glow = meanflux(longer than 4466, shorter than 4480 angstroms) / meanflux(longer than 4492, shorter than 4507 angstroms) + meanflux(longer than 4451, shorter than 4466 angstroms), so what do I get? 18.5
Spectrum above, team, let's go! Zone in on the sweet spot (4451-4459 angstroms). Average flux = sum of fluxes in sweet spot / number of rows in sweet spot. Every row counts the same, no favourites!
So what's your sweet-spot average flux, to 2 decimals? 17.09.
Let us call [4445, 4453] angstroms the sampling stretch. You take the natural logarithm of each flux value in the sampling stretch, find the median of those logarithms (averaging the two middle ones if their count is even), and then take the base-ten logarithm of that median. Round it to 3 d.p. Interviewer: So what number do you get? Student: 0.467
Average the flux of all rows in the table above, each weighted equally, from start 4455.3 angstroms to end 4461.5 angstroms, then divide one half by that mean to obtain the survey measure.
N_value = 0.0310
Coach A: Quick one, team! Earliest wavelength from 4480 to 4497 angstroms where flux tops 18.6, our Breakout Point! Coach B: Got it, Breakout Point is 4487.21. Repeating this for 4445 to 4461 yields 4446.08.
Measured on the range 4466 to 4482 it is 4466.60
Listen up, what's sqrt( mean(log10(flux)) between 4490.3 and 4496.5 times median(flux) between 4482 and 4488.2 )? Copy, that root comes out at 4.67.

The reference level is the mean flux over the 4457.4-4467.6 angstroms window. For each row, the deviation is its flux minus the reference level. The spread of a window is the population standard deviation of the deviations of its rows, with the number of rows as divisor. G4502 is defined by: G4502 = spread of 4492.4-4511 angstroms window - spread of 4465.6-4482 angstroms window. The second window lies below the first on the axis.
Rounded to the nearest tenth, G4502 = 0.5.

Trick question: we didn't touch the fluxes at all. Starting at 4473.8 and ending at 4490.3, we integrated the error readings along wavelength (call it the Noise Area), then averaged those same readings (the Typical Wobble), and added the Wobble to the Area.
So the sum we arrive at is 19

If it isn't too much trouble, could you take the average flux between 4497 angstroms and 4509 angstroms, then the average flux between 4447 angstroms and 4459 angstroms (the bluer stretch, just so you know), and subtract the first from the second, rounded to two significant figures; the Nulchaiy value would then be -1.3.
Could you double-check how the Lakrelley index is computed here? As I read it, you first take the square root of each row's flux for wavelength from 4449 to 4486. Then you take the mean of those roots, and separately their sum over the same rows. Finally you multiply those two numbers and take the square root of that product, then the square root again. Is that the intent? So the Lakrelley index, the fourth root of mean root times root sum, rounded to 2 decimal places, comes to 4.24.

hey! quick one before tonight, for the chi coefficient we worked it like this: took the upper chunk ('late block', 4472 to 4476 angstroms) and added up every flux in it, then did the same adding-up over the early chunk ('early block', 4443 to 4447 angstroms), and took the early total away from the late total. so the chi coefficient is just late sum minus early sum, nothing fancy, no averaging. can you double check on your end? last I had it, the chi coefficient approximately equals 2.8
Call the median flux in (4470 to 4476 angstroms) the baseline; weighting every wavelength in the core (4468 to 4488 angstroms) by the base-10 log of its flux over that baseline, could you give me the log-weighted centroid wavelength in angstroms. 4480.8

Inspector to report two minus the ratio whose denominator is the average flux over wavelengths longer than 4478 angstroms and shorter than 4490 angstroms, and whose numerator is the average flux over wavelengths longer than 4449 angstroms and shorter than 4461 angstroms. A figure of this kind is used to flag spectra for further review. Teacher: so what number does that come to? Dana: 1.03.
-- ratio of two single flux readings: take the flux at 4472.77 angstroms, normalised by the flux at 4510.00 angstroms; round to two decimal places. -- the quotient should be 0.94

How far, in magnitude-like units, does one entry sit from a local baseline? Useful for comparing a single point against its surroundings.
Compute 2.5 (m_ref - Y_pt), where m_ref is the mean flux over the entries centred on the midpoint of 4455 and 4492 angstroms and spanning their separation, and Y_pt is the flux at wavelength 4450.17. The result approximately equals -2.6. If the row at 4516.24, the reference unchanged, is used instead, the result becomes -4.7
